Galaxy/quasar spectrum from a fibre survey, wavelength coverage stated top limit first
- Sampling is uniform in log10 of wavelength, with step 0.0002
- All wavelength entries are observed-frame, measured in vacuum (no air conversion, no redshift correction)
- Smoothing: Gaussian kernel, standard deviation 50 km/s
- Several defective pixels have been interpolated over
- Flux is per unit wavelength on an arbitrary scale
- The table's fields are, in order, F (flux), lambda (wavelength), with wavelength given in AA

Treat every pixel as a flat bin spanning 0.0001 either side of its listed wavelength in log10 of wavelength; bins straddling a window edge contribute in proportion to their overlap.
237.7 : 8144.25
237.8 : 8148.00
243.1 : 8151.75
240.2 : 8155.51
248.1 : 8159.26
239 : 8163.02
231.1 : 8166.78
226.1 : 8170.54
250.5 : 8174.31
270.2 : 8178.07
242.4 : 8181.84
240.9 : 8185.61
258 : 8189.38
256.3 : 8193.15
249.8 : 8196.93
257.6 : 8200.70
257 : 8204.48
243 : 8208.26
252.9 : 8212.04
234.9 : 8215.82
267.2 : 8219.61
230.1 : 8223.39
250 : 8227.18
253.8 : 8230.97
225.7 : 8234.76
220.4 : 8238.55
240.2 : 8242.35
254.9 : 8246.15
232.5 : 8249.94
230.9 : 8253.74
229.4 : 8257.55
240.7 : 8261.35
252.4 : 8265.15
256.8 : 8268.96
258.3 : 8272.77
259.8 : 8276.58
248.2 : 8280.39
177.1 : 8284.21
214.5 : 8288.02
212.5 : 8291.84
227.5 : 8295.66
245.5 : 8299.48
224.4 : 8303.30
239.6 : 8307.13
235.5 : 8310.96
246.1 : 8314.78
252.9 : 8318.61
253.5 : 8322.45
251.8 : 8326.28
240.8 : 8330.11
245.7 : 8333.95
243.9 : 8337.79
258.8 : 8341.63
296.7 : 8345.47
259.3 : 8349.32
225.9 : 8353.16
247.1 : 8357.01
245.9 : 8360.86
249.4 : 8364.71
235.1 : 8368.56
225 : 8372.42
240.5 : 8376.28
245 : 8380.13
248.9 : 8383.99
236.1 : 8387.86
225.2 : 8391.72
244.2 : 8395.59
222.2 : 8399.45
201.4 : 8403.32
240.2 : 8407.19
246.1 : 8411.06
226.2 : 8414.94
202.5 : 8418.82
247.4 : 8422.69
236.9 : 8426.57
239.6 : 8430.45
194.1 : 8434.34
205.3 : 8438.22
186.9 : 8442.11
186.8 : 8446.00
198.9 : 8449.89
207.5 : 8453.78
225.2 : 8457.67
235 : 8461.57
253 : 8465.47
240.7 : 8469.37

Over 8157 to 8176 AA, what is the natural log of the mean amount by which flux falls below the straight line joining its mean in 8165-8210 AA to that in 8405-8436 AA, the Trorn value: 2.4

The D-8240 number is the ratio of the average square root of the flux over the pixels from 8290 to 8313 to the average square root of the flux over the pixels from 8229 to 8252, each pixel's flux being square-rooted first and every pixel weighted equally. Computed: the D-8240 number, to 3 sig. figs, 0.985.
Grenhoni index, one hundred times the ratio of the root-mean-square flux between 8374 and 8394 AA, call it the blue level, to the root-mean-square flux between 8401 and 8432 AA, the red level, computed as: 104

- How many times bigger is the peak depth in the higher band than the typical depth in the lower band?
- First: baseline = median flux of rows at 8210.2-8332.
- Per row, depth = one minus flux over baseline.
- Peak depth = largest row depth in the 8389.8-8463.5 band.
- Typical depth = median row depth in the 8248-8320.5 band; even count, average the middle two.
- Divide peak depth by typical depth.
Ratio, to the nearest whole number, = 47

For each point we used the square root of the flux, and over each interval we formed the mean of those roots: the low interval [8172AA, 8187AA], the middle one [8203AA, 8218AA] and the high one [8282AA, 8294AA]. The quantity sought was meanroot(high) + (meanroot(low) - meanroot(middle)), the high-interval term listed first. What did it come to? 14.3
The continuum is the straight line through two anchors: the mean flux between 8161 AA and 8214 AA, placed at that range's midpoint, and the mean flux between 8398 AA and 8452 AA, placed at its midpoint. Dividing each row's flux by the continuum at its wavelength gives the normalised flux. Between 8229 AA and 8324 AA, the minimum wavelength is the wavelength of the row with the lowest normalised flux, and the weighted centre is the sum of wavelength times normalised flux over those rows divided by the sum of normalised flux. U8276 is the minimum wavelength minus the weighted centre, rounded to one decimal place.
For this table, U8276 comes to 7.1 AA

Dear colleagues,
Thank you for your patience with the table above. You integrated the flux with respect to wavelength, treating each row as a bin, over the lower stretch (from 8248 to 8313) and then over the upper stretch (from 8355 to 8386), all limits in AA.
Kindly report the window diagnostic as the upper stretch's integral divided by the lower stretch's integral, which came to 0.49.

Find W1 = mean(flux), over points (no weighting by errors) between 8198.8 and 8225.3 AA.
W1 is 249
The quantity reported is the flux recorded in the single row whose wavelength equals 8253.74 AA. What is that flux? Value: 230.9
